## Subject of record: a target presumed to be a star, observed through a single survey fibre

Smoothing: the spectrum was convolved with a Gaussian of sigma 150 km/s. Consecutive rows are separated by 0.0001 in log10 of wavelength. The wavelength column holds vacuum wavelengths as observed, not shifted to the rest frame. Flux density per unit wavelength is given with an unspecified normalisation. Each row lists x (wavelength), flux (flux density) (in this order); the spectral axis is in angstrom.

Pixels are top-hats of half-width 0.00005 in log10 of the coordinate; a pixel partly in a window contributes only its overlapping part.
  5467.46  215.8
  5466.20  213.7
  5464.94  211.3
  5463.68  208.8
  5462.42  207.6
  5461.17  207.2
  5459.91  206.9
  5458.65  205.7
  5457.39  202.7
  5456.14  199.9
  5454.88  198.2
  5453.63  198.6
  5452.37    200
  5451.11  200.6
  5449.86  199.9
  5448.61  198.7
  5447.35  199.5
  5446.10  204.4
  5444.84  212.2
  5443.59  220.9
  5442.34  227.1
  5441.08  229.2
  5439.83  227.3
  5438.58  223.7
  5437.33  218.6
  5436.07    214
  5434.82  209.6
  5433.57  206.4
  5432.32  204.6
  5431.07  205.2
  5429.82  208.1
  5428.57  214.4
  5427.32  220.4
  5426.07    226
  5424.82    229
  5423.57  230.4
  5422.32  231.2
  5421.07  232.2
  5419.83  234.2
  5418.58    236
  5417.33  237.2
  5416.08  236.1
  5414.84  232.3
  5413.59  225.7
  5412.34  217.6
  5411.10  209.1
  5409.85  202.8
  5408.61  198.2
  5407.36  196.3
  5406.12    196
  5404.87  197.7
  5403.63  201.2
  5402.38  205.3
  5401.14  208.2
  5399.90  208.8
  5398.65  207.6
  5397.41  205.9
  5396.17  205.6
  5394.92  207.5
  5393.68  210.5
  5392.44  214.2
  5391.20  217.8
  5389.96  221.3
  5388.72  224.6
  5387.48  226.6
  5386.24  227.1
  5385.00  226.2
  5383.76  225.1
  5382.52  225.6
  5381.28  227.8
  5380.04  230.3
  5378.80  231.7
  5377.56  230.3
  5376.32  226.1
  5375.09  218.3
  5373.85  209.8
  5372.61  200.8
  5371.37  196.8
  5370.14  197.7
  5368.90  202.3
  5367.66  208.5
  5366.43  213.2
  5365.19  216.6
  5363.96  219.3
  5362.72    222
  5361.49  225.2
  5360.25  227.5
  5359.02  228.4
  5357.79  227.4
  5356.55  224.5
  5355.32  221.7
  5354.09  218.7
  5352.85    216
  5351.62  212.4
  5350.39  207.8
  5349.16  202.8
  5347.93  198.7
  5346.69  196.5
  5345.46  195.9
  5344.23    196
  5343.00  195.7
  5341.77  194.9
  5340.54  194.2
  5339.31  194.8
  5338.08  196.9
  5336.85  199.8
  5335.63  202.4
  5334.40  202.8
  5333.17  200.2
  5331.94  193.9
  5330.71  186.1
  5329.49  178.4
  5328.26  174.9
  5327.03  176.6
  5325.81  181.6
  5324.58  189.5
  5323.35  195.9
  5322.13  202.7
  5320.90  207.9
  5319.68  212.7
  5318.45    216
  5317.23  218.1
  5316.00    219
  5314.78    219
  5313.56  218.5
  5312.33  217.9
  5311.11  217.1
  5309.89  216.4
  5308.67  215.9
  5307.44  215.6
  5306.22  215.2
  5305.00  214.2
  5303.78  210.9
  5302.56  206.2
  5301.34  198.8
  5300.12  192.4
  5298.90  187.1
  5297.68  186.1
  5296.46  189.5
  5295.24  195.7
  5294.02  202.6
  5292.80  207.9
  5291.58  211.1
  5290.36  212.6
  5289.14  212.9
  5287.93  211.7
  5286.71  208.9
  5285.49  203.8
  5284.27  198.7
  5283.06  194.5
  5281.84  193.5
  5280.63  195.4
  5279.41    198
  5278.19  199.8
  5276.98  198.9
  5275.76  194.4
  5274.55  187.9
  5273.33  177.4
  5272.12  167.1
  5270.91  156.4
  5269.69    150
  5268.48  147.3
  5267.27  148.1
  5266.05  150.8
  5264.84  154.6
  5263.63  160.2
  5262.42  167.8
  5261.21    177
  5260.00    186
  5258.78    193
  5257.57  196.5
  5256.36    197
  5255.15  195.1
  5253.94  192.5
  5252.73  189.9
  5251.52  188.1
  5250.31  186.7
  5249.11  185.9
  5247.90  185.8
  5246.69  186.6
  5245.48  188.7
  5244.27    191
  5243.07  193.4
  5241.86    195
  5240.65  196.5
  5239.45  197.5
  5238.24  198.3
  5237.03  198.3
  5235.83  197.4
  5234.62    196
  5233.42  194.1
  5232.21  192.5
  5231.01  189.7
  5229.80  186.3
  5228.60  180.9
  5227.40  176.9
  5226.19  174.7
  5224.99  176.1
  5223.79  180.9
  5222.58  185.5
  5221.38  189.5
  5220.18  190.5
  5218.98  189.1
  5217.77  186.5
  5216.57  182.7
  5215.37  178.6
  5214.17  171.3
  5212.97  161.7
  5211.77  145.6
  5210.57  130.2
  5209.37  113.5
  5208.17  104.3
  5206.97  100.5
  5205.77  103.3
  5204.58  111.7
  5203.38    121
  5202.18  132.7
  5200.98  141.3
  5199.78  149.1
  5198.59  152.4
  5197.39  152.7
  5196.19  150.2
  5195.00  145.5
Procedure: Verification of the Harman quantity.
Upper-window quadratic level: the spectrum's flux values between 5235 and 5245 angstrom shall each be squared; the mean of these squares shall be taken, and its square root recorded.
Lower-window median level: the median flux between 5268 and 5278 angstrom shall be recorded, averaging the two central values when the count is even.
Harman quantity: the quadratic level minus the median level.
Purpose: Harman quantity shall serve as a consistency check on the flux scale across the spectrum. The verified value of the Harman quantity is 24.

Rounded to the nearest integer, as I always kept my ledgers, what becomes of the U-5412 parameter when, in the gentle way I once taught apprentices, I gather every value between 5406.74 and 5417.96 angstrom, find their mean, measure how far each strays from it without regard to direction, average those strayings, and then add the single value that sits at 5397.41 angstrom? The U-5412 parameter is 220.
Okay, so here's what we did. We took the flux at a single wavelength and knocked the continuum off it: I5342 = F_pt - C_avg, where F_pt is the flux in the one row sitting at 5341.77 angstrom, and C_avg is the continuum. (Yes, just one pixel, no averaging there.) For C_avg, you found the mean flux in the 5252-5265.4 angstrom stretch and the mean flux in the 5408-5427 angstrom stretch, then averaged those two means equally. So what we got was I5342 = -9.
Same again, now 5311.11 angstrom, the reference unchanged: 13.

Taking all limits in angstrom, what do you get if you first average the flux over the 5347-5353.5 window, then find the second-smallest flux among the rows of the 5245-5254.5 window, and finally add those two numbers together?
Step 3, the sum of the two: 393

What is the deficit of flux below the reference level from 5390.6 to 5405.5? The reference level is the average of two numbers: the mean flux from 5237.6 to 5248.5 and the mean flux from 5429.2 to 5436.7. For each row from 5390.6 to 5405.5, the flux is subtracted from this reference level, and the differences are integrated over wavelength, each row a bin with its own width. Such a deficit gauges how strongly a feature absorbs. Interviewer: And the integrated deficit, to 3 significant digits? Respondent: -108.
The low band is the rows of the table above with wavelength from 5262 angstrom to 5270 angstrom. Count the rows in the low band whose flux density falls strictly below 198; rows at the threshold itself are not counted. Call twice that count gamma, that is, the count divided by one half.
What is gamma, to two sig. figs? 14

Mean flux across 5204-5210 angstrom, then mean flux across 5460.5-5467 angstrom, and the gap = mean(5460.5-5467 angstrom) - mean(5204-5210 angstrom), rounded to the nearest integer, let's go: 103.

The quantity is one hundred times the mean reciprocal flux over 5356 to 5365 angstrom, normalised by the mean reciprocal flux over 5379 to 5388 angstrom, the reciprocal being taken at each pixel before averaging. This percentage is 101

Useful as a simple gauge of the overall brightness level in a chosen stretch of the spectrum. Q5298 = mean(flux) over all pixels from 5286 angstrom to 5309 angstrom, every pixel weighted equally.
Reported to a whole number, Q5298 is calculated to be 205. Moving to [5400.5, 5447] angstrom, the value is 217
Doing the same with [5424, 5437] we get 214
